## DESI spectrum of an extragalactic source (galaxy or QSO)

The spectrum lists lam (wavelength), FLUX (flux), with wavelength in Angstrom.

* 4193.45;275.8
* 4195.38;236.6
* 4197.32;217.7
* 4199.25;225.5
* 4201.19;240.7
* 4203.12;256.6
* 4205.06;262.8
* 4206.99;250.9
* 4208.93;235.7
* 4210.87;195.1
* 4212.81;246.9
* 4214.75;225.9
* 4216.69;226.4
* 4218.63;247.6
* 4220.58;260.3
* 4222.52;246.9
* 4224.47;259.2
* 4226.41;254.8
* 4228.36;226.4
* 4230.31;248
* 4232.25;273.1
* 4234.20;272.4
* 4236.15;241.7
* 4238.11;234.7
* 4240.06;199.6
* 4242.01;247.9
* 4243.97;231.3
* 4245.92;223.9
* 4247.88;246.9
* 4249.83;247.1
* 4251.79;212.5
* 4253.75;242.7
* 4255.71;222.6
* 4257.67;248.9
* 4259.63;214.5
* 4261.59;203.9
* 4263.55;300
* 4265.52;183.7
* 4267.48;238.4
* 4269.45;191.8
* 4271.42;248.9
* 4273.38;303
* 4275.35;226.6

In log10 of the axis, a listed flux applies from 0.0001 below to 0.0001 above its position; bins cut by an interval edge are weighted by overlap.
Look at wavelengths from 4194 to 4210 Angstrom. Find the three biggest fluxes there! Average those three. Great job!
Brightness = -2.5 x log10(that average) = -6.02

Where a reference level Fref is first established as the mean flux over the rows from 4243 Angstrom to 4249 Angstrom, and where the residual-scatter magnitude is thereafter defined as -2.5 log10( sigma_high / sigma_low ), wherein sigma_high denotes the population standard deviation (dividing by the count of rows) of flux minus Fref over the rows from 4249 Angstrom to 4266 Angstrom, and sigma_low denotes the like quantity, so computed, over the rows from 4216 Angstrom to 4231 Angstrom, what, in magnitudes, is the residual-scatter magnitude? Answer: -1.0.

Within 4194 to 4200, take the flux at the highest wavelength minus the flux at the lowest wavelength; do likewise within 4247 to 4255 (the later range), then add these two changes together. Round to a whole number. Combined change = -15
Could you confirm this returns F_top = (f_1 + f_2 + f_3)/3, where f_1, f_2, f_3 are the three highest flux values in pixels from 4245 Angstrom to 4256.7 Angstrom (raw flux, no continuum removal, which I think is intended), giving 246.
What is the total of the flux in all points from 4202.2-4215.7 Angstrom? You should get 1674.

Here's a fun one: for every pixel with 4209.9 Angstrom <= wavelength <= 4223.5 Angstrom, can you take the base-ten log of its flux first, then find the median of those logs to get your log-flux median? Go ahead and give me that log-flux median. 2.393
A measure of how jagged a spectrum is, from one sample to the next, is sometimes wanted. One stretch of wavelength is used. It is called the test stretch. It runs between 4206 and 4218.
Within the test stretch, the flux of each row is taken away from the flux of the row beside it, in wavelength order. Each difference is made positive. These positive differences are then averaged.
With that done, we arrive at 26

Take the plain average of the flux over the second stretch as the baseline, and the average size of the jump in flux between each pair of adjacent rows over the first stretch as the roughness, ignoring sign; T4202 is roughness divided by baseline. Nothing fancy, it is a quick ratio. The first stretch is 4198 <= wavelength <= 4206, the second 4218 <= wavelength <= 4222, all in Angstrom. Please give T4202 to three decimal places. 0.049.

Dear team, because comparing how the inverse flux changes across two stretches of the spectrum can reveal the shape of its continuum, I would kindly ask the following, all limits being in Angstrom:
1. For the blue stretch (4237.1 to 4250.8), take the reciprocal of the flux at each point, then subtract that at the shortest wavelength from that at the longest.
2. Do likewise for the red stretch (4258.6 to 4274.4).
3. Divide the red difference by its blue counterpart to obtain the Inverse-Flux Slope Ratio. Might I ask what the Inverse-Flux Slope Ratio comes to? 6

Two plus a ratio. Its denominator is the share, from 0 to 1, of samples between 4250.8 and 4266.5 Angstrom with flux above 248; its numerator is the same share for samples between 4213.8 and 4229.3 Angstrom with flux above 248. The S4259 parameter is 3.5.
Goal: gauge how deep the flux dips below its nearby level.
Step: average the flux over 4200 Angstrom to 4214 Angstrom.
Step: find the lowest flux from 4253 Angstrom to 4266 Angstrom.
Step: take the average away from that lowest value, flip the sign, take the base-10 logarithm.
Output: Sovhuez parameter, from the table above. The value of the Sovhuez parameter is 1.76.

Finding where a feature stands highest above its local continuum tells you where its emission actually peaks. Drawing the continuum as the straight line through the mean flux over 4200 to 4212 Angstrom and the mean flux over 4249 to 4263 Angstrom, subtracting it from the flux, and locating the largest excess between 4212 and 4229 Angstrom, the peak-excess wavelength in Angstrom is 4220.58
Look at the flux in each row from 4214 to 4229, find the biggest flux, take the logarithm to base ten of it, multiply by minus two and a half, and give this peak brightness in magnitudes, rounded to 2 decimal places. -6.04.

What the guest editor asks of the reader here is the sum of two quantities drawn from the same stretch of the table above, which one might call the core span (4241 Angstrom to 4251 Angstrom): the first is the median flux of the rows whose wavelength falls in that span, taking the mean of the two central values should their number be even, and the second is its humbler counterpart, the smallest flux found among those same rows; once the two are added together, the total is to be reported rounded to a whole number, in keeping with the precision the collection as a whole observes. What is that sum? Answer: 471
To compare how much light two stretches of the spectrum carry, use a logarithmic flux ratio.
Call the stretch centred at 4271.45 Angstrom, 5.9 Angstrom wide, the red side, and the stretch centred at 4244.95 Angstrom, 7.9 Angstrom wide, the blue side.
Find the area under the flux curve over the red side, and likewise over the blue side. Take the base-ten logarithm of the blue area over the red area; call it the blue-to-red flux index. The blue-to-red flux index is 0.1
